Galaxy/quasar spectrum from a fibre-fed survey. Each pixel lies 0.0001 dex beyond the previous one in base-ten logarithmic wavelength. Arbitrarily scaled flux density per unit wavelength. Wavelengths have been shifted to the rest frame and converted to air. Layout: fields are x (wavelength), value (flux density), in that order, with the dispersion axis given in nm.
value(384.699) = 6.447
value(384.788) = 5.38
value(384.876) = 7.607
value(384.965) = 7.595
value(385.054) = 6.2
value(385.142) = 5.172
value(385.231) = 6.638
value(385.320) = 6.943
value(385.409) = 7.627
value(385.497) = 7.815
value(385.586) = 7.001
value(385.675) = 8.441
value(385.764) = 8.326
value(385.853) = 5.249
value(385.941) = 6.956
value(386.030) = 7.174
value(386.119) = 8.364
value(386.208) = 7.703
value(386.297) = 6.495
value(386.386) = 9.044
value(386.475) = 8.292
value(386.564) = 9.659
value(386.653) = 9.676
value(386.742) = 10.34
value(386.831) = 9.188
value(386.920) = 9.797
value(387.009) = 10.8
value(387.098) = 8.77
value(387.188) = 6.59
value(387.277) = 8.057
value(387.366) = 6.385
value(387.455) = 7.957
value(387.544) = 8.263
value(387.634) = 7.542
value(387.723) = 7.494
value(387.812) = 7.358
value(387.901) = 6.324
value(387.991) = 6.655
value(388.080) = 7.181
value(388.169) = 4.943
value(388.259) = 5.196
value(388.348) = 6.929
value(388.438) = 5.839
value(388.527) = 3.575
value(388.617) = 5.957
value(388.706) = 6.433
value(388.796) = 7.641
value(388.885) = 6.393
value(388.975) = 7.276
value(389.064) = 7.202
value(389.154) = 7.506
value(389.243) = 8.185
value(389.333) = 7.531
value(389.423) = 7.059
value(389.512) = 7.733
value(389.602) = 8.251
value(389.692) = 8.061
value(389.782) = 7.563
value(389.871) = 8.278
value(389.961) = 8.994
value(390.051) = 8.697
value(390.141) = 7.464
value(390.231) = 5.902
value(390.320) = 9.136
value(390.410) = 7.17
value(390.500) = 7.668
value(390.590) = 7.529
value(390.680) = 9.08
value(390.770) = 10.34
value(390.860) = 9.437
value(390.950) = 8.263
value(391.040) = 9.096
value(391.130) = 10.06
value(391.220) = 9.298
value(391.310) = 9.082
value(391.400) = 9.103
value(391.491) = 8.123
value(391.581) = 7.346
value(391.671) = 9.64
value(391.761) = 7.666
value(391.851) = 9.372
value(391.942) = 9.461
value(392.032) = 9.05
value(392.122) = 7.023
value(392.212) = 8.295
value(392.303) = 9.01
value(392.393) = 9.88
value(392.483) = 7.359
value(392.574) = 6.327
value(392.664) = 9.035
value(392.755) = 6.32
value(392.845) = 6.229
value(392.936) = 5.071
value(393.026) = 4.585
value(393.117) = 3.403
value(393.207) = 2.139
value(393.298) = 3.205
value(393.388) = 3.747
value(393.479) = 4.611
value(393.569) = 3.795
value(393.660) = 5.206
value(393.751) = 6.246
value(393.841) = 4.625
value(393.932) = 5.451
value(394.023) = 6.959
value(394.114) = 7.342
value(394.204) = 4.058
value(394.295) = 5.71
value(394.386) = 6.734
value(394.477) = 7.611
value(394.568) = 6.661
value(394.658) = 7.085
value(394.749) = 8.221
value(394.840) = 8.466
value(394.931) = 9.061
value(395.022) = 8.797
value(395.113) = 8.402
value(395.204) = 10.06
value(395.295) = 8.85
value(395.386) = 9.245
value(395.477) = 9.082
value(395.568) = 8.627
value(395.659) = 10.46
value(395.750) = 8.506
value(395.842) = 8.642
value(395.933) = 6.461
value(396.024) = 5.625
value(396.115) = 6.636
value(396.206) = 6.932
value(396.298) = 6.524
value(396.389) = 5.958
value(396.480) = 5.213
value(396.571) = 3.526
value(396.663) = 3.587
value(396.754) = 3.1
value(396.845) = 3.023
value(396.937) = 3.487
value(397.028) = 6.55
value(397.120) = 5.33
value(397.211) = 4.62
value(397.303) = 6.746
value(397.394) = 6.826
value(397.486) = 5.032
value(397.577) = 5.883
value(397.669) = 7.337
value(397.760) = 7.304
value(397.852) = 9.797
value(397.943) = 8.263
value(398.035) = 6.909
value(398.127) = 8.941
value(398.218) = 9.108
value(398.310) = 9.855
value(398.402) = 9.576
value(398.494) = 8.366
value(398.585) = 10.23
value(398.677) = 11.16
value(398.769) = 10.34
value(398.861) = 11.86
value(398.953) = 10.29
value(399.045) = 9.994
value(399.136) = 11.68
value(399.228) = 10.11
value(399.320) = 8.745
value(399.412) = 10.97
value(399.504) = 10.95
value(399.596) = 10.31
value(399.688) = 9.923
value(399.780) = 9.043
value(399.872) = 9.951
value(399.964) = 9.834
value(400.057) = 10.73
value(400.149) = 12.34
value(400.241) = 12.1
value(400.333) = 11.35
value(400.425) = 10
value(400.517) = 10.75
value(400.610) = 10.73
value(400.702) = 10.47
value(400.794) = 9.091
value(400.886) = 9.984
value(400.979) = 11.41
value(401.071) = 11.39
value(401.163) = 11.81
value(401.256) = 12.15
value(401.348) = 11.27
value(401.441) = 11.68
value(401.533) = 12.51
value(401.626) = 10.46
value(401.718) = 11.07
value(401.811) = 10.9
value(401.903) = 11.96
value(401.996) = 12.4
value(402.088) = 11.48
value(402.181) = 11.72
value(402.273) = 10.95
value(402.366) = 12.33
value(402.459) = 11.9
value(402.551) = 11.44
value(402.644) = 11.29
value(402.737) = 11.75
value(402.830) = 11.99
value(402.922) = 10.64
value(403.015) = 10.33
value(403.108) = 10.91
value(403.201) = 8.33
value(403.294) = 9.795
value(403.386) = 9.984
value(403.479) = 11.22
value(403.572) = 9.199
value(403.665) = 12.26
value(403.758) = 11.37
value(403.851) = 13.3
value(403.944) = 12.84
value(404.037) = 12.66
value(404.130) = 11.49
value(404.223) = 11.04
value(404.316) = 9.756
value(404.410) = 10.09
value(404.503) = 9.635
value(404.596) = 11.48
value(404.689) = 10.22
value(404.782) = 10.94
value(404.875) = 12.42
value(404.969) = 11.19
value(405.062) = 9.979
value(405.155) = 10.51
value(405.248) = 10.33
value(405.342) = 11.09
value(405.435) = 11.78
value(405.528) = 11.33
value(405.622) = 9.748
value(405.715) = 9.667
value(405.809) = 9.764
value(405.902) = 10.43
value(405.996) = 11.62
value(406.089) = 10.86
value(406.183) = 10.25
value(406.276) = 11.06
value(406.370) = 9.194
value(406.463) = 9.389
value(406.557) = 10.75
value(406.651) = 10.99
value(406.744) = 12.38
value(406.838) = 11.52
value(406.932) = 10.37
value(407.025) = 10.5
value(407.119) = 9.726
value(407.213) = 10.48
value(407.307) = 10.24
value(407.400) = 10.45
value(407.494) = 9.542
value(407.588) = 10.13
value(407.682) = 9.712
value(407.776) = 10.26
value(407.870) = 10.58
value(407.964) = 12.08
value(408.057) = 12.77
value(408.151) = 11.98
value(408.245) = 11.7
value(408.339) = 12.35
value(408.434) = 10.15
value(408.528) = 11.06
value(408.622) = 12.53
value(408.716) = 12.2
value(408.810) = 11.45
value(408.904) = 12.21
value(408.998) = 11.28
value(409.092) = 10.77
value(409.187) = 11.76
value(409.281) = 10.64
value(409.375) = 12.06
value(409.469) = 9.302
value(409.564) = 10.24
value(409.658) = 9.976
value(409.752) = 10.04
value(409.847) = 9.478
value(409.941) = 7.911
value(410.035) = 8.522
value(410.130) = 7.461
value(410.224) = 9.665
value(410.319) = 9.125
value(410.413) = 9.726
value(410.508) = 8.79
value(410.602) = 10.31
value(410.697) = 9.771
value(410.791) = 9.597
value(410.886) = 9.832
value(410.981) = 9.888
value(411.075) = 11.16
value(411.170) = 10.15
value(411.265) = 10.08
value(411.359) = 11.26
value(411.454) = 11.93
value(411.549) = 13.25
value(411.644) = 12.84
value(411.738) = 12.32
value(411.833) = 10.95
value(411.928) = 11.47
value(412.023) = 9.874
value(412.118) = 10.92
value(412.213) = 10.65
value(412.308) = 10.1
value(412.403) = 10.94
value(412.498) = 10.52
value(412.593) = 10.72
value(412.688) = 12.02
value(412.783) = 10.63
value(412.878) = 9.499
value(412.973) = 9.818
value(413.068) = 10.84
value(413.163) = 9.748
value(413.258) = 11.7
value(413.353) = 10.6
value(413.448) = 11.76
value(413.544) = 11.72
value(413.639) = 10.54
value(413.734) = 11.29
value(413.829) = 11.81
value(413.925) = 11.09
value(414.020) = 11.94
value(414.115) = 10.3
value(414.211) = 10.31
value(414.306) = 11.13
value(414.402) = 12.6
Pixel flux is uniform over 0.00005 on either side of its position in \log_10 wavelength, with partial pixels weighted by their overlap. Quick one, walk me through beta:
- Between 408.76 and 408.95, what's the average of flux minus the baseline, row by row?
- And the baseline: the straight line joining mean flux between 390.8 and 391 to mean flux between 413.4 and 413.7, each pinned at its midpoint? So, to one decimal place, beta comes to 1.0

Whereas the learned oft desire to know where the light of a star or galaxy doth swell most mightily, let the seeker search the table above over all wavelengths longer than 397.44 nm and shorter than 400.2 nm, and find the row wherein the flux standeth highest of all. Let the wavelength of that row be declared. 400.149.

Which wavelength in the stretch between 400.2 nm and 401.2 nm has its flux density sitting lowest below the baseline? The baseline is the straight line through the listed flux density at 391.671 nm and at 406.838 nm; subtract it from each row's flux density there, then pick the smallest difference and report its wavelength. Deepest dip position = 400.794 nm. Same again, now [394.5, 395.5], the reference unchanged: 394.568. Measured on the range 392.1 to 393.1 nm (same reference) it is 393.026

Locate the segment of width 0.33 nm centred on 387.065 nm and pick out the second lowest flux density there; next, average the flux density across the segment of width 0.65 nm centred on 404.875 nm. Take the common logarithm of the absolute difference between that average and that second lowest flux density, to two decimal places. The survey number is 0.34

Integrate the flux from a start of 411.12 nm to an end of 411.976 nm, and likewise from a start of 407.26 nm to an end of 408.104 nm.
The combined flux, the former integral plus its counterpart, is 18.9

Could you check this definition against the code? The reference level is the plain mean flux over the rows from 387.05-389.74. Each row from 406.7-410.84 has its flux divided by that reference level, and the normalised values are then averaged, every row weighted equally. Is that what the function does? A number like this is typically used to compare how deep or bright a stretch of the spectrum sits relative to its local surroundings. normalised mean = 1.50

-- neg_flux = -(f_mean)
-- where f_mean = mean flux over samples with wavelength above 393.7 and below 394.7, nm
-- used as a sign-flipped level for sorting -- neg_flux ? -6.2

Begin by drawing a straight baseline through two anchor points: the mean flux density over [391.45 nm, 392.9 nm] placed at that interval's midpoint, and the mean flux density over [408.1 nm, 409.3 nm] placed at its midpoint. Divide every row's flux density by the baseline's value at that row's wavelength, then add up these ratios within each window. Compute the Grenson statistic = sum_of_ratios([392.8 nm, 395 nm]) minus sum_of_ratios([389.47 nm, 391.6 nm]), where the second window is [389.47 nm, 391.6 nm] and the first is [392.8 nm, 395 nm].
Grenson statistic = -10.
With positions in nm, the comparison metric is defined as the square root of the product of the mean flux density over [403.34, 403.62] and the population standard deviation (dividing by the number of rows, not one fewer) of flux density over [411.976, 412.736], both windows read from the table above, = 2.48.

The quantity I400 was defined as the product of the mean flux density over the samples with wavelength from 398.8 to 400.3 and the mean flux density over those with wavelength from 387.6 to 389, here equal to 68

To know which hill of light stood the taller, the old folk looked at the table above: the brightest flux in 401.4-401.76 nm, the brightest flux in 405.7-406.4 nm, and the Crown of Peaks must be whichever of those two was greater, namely 12.51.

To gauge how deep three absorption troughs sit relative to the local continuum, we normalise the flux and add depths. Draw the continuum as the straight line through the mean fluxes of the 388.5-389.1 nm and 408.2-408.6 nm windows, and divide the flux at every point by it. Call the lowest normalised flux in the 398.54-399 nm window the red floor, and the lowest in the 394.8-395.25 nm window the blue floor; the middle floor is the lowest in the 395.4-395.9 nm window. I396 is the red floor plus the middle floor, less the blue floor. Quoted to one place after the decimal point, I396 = 1.1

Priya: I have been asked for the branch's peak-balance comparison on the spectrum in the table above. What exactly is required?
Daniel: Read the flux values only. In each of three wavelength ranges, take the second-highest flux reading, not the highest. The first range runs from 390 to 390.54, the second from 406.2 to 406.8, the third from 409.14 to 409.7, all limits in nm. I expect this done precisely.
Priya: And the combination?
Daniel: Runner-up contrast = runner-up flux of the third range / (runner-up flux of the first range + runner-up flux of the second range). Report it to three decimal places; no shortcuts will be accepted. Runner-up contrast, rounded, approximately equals 0.595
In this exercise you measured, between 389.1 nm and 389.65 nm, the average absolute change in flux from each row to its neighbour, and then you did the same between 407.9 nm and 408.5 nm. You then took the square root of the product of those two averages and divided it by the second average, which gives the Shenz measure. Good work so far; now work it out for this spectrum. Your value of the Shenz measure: 0.81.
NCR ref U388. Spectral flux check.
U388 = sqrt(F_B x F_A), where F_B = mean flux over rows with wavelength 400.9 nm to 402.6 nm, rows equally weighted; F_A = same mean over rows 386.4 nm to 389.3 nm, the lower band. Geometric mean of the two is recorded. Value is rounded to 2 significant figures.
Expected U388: 9.3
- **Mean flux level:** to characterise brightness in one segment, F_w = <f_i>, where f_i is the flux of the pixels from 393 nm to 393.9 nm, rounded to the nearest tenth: 4.2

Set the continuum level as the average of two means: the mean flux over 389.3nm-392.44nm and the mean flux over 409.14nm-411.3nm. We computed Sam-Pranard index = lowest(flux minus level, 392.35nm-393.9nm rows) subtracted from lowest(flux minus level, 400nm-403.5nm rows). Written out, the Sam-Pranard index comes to 6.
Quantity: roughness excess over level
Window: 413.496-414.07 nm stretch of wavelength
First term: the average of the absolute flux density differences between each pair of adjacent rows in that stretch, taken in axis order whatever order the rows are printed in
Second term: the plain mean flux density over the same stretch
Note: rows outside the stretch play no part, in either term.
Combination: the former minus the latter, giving -10.6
